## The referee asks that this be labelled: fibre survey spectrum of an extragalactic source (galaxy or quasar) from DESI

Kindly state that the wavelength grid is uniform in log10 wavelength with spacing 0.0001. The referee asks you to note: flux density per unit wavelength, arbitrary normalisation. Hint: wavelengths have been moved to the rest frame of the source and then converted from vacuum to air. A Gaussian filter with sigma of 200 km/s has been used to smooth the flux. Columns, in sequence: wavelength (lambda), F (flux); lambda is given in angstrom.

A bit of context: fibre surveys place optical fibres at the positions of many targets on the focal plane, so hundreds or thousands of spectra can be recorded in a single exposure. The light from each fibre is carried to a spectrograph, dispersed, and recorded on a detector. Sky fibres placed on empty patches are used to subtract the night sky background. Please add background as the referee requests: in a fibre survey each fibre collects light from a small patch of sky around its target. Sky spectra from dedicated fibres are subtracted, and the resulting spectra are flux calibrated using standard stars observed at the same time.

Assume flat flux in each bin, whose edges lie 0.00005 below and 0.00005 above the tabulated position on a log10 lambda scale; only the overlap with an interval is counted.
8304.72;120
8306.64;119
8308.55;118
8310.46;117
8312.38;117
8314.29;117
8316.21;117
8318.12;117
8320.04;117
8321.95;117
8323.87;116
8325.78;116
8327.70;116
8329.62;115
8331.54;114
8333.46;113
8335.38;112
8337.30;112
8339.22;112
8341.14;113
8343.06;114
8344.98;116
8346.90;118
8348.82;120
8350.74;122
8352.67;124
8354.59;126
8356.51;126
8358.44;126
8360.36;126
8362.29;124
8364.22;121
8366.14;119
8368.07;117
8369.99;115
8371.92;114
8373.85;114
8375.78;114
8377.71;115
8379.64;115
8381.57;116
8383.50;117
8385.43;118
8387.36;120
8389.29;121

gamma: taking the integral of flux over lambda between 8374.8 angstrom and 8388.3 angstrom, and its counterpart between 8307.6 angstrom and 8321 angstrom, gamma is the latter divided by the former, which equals 1.00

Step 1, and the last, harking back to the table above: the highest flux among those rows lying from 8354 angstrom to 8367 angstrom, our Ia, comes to 126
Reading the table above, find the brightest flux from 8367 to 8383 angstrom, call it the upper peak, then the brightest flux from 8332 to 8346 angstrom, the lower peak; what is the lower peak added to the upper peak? 233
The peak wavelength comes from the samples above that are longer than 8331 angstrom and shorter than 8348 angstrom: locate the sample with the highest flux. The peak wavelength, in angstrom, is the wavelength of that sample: 8346.90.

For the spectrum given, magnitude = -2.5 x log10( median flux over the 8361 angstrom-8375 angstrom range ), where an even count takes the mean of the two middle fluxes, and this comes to -5.170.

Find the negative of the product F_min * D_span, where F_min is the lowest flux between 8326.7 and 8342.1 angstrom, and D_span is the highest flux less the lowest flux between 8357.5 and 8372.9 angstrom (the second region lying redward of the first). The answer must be -1344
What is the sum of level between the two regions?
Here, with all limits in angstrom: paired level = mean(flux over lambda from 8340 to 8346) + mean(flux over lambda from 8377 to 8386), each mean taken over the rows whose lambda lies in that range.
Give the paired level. 230.5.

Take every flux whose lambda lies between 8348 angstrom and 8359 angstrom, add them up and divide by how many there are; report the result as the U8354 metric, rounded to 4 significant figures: 124.0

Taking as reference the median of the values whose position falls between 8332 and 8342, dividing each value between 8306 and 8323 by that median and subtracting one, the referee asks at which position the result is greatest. 8306.64 angstrom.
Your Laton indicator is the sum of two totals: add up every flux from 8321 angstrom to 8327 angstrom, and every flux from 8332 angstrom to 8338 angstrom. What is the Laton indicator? 686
